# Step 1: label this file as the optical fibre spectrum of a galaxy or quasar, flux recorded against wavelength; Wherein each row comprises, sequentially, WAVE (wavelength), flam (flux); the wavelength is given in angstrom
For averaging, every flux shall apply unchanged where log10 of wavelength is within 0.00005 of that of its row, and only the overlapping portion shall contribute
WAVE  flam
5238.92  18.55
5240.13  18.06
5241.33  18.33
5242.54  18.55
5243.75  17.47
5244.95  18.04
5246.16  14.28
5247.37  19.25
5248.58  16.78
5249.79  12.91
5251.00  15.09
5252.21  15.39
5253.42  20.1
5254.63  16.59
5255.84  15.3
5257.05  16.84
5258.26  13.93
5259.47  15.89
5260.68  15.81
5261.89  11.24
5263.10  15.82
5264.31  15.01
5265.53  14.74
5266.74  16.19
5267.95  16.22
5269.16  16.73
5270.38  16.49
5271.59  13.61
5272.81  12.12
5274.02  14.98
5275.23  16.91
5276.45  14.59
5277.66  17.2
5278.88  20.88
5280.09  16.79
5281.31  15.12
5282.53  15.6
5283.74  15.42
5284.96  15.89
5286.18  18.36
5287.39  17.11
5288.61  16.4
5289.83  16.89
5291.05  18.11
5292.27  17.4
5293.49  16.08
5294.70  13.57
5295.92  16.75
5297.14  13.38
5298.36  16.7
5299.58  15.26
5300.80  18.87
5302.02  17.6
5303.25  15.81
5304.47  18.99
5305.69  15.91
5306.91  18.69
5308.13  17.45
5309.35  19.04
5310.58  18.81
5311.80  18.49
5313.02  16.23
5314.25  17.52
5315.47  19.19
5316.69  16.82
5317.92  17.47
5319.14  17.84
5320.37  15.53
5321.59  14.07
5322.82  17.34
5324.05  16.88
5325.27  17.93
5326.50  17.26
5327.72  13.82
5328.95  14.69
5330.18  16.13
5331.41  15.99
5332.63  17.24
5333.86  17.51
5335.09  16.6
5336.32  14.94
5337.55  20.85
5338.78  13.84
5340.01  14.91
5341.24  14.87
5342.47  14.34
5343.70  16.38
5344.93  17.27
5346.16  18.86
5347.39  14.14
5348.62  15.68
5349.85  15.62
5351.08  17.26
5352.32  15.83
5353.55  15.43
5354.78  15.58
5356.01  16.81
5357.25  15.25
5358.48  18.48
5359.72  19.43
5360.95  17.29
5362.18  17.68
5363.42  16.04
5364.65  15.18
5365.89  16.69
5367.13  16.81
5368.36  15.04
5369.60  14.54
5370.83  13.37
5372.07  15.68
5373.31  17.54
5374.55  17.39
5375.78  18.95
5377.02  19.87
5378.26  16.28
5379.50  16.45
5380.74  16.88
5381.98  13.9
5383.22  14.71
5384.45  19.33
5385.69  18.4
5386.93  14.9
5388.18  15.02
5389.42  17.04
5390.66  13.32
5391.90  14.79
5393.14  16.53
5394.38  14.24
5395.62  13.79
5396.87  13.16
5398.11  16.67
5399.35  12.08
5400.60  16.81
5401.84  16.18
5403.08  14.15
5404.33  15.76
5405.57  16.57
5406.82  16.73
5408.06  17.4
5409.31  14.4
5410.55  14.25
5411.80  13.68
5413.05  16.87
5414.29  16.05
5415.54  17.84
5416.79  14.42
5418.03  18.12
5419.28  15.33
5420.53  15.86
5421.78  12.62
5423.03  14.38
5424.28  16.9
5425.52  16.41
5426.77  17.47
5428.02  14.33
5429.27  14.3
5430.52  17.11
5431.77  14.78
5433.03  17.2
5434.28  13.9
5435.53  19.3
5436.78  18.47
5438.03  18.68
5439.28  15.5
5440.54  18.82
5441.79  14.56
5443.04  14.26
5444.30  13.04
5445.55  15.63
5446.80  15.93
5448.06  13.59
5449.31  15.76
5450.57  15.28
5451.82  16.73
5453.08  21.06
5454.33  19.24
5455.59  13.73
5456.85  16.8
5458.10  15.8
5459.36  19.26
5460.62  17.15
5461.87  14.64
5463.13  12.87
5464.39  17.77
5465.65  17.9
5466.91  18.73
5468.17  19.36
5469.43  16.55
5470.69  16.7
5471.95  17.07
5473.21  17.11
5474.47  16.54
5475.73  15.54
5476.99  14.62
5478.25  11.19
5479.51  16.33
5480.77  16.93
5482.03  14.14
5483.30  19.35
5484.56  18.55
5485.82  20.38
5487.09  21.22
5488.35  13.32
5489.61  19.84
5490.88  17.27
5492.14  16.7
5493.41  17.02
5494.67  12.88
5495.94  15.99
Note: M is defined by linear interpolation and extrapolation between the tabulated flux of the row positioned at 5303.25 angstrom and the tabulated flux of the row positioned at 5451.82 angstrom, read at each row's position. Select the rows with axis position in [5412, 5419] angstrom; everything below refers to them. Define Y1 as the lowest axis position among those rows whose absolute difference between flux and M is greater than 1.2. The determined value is 5415.54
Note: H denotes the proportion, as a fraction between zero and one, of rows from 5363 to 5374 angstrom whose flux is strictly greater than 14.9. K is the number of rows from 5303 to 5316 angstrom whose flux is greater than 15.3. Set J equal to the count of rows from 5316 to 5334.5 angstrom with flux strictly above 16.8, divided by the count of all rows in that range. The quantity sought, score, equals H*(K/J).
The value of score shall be 14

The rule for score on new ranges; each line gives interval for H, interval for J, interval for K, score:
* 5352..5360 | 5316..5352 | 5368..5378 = 11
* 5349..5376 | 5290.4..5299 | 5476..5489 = 19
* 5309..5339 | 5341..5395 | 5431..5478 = 57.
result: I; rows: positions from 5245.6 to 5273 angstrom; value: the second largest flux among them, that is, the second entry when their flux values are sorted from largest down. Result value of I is 19.25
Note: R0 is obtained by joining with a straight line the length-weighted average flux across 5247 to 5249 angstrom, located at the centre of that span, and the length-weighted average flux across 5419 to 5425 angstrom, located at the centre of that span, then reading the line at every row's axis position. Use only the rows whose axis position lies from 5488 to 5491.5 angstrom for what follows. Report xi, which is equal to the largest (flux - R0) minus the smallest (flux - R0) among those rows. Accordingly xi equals 6.5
